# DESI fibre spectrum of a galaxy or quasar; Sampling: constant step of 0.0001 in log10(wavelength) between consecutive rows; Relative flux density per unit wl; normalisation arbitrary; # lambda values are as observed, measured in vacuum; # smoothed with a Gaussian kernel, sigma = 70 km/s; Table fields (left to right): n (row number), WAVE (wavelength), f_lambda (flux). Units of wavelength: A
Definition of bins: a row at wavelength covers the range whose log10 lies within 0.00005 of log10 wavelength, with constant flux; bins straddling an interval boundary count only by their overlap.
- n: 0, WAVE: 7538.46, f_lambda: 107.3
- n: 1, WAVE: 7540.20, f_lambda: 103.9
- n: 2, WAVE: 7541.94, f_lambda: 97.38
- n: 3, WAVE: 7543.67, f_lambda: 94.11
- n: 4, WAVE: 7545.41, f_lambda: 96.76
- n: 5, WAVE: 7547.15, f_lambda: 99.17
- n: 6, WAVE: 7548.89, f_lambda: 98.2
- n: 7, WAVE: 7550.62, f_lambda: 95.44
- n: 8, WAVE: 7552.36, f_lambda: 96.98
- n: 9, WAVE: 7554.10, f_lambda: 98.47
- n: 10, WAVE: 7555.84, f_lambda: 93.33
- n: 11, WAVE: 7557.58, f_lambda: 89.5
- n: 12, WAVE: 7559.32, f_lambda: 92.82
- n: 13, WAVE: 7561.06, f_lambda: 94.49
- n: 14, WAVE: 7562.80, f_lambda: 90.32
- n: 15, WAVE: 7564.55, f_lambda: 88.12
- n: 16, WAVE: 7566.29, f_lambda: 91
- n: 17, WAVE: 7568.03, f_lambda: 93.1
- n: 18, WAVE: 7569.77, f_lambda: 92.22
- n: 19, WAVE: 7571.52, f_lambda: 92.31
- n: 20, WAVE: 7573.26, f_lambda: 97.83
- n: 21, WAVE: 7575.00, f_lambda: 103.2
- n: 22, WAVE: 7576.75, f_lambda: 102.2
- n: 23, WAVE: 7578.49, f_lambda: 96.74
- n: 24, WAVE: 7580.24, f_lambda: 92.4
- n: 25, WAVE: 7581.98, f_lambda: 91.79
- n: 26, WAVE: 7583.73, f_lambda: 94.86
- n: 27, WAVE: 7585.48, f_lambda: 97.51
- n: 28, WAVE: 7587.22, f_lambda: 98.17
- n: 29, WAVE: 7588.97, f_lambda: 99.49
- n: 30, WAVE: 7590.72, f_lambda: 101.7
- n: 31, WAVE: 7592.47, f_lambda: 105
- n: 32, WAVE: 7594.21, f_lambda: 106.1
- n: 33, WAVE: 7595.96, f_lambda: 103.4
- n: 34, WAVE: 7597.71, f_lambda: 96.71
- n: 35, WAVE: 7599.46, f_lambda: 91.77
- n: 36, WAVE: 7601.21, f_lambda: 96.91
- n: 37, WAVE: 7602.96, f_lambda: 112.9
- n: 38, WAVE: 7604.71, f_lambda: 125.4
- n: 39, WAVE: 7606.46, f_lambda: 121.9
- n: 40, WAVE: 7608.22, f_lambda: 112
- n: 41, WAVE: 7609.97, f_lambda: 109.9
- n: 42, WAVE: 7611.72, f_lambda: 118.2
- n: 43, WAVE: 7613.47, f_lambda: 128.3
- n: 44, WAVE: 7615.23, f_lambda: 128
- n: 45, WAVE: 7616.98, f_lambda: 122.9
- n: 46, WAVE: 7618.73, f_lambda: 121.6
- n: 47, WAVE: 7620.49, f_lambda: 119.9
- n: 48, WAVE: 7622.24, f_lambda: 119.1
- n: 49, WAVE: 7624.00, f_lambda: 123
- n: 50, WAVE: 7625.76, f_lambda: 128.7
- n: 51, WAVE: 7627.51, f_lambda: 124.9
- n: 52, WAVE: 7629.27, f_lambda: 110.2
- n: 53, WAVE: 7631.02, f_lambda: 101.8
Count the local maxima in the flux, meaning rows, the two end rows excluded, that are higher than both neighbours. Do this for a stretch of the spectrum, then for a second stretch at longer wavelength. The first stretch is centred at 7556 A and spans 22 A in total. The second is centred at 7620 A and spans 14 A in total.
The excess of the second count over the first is -3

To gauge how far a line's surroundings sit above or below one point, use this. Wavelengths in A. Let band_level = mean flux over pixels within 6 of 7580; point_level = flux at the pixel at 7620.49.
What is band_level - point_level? -23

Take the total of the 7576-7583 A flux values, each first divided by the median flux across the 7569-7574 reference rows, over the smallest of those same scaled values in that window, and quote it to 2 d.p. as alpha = 4.17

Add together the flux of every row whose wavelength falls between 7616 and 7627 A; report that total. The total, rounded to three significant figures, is 735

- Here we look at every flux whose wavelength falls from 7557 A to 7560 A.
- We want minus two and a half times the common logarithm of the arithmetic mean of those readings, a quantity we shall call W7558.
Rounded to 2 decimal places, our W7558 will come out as -4.90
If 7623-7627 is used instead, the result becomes -5.25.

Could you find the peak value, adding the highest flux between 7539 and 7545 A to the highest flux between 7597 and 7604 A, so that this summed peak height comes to 217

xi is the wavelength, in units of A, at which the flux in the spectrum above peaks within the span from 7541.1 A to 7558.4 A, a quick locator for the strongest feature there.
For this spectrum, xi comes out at 7547.15 A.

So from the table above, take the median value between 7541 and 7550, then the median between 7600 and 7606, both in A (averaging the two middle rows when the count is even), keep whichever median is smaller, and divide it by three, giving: 32.5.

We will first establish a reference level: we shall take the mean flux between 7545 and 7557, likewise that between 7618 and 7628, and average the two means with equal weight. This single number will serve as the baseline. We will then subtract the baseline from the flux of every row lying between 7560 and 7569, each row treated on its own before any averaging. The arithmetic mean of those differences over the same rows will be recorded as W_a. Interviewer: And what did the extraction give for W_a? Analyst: -18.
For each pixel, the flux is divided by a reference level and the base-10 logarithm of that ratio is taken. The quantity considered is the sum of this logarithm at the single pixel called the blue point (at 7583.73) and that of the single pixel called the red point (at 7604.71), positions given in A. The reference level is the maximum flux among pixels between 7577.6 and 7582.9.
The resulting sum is 0.10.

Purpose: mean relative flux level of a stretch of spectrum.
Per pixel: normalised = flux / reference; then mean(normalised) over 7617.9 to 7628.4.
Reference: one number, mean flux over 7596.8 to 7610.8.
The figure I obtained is 1.13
